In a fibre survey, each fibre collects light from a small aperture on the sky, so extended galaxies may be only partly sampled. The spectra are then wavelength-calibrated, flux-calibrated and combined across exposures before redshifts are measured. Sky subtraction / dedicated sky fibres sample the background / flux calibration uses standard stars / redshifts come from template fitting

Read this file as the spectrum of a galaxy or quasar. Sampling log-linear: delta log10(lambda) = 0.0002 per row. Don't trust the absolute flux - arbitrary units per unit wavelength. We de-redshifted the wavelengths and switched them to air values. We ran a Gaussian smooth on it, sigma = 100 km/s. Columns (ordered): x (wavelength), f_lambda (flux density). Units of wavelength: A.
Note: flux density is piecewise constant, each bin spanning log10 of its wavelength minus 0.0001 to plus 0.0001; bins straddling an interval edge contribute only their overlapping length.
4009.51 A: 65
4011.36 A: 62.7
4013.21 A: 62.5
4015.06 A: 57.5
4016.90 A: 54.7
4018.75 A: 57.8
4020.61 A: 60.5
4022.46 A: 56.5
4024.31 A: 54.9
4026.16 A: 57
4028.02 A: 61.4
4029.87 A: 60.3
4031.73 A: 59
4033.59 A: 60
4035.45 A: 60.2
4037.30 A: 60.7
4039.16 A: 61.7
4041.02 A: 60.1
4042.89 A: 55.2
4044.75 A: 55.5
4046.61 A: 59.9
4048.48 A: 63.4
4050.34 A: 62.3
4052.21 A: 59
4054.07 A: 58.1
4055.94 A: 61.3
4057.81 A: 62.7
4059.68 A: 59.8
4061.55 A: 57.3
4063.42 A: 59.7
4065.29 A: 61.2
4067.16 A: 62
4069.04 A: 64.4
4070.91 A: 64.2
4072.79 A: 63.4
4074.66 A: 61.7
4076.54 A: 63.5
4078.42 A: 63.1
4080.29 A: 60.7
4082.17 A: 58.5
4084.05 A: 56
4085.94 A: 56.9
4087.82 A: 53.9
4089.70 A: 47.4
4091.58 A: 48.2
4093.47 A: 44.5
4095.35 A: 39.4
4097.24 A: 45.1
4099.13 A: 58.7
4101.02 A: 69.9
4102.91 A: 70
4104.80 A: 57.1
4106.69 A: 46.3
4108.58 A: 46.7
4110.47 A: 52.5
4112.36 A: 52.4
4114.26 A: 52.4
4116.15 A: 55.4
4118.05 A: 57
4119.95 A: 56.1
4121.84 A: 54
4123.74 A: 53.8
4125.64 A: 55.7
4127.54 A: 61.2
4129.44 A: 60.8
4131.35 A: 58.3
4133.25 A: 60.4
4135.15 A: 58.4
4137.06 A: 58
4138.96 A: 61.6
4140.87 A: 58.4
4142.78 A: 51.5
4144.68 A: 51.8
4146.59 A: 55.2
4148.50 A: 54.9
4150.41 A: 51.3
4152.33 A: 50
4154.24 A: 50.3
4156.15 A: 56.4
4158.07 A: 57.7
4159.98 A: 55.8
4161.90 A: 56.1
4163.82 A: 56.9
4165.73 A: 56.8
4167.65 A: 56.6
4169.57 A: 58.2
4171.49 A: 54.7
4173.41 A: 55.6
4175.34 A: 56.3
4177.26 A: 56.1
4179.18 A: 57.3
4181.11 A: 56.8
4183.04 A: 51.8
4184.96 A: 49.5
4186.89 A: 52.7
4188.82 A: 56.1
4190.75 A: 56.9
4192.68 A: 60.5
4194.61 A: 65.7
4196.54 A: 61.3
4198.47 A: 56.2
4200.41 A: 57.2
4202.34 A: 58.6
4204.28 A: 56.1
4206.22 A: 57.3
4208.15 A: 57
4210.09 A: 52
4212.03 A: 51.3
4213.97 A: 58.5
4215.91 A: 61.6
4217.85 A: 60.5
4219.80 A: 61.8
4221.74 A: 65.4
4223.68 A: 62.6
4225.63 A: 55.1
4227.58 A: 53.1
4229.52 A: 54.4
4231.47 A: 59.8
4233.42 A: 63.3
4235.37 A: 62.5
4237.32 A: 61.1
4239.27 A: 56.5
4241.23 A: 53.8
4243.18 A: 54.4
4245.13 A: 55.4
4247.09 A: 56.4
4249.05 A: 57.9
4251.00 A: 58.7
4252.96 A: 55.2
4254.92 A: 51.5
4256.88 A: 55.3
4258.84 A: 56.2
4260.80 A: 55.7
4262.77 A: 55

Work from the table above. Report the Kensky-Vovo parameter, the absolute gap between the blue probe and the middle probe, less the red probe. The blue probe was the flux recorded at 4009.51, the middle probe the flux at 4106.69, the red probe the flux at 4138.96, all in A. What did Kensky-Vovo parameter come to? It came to -43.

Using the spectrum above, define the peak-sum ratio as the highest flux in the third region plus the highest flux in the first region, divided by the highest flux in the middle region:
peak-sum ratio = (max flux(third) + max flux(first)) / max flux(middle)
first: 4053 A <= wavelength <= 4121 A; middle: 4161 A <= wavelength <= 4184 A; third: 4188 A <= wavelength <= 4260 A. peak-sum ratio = 2.33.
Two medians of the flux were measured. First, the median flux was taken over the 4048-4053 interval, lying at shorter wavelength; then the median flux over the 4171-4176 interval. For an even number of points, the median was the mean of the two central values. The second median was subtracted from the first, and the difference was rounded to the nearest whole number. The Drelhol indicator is 7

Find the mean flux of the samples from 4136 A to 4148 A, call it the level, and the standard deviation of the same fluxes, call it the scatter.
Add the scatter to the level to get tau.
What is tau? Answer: 60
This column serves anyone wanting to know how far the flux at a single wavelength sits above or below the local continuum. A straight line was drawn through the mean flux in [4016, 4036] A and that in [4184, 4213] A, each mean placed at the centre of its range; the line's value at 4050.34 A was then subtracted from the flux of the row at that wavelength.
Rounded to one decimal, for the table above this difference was 4.2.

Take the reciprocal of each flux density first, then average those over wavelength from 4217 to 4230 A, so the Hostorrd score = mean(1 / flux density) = 0.0170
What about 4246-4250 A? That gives 0.0175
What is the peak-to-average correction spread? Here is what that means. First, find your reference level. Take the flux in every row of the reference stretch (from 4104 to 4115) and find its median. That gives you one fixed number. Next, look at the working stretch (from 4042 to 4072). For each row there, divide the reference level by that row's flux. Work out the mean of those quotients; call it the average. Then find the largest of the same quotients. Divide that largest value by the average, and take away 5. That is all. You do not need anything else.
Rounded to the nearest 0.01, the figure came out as -3.91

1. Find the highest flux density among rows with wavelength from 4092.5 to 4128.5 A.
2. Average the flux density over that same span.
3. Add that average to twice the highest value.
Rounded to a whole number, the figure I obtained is 194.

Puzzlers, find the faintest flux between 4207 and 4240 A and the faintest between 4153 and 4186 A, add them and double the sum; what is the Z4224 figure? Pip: 202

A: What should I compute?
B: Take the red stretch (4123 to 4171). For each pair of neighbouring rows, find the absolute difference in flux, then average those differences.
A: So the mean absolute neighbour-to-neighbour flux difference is 2.1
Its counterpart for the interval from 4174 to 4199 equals 2.9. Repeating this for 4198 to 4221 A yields 2.3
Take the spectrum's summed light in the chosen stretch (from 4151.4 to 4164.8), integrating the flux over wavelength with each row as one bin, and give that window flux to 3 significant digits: 734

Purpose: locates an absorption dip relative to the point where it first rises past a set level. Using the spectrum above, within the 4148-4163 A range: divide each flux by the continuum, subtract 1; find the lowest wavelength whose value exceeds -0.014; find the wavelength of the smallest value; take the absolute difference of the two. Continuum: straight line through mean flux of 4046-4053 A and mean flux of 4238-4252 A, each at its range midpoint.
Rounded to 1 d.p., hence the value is 5.7 A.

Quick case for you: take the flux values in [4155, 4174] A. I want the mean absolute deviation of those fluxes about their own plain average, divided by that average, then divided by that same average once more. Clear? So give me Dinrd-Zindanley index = 0.0002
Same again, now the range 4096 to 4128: 0.0016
